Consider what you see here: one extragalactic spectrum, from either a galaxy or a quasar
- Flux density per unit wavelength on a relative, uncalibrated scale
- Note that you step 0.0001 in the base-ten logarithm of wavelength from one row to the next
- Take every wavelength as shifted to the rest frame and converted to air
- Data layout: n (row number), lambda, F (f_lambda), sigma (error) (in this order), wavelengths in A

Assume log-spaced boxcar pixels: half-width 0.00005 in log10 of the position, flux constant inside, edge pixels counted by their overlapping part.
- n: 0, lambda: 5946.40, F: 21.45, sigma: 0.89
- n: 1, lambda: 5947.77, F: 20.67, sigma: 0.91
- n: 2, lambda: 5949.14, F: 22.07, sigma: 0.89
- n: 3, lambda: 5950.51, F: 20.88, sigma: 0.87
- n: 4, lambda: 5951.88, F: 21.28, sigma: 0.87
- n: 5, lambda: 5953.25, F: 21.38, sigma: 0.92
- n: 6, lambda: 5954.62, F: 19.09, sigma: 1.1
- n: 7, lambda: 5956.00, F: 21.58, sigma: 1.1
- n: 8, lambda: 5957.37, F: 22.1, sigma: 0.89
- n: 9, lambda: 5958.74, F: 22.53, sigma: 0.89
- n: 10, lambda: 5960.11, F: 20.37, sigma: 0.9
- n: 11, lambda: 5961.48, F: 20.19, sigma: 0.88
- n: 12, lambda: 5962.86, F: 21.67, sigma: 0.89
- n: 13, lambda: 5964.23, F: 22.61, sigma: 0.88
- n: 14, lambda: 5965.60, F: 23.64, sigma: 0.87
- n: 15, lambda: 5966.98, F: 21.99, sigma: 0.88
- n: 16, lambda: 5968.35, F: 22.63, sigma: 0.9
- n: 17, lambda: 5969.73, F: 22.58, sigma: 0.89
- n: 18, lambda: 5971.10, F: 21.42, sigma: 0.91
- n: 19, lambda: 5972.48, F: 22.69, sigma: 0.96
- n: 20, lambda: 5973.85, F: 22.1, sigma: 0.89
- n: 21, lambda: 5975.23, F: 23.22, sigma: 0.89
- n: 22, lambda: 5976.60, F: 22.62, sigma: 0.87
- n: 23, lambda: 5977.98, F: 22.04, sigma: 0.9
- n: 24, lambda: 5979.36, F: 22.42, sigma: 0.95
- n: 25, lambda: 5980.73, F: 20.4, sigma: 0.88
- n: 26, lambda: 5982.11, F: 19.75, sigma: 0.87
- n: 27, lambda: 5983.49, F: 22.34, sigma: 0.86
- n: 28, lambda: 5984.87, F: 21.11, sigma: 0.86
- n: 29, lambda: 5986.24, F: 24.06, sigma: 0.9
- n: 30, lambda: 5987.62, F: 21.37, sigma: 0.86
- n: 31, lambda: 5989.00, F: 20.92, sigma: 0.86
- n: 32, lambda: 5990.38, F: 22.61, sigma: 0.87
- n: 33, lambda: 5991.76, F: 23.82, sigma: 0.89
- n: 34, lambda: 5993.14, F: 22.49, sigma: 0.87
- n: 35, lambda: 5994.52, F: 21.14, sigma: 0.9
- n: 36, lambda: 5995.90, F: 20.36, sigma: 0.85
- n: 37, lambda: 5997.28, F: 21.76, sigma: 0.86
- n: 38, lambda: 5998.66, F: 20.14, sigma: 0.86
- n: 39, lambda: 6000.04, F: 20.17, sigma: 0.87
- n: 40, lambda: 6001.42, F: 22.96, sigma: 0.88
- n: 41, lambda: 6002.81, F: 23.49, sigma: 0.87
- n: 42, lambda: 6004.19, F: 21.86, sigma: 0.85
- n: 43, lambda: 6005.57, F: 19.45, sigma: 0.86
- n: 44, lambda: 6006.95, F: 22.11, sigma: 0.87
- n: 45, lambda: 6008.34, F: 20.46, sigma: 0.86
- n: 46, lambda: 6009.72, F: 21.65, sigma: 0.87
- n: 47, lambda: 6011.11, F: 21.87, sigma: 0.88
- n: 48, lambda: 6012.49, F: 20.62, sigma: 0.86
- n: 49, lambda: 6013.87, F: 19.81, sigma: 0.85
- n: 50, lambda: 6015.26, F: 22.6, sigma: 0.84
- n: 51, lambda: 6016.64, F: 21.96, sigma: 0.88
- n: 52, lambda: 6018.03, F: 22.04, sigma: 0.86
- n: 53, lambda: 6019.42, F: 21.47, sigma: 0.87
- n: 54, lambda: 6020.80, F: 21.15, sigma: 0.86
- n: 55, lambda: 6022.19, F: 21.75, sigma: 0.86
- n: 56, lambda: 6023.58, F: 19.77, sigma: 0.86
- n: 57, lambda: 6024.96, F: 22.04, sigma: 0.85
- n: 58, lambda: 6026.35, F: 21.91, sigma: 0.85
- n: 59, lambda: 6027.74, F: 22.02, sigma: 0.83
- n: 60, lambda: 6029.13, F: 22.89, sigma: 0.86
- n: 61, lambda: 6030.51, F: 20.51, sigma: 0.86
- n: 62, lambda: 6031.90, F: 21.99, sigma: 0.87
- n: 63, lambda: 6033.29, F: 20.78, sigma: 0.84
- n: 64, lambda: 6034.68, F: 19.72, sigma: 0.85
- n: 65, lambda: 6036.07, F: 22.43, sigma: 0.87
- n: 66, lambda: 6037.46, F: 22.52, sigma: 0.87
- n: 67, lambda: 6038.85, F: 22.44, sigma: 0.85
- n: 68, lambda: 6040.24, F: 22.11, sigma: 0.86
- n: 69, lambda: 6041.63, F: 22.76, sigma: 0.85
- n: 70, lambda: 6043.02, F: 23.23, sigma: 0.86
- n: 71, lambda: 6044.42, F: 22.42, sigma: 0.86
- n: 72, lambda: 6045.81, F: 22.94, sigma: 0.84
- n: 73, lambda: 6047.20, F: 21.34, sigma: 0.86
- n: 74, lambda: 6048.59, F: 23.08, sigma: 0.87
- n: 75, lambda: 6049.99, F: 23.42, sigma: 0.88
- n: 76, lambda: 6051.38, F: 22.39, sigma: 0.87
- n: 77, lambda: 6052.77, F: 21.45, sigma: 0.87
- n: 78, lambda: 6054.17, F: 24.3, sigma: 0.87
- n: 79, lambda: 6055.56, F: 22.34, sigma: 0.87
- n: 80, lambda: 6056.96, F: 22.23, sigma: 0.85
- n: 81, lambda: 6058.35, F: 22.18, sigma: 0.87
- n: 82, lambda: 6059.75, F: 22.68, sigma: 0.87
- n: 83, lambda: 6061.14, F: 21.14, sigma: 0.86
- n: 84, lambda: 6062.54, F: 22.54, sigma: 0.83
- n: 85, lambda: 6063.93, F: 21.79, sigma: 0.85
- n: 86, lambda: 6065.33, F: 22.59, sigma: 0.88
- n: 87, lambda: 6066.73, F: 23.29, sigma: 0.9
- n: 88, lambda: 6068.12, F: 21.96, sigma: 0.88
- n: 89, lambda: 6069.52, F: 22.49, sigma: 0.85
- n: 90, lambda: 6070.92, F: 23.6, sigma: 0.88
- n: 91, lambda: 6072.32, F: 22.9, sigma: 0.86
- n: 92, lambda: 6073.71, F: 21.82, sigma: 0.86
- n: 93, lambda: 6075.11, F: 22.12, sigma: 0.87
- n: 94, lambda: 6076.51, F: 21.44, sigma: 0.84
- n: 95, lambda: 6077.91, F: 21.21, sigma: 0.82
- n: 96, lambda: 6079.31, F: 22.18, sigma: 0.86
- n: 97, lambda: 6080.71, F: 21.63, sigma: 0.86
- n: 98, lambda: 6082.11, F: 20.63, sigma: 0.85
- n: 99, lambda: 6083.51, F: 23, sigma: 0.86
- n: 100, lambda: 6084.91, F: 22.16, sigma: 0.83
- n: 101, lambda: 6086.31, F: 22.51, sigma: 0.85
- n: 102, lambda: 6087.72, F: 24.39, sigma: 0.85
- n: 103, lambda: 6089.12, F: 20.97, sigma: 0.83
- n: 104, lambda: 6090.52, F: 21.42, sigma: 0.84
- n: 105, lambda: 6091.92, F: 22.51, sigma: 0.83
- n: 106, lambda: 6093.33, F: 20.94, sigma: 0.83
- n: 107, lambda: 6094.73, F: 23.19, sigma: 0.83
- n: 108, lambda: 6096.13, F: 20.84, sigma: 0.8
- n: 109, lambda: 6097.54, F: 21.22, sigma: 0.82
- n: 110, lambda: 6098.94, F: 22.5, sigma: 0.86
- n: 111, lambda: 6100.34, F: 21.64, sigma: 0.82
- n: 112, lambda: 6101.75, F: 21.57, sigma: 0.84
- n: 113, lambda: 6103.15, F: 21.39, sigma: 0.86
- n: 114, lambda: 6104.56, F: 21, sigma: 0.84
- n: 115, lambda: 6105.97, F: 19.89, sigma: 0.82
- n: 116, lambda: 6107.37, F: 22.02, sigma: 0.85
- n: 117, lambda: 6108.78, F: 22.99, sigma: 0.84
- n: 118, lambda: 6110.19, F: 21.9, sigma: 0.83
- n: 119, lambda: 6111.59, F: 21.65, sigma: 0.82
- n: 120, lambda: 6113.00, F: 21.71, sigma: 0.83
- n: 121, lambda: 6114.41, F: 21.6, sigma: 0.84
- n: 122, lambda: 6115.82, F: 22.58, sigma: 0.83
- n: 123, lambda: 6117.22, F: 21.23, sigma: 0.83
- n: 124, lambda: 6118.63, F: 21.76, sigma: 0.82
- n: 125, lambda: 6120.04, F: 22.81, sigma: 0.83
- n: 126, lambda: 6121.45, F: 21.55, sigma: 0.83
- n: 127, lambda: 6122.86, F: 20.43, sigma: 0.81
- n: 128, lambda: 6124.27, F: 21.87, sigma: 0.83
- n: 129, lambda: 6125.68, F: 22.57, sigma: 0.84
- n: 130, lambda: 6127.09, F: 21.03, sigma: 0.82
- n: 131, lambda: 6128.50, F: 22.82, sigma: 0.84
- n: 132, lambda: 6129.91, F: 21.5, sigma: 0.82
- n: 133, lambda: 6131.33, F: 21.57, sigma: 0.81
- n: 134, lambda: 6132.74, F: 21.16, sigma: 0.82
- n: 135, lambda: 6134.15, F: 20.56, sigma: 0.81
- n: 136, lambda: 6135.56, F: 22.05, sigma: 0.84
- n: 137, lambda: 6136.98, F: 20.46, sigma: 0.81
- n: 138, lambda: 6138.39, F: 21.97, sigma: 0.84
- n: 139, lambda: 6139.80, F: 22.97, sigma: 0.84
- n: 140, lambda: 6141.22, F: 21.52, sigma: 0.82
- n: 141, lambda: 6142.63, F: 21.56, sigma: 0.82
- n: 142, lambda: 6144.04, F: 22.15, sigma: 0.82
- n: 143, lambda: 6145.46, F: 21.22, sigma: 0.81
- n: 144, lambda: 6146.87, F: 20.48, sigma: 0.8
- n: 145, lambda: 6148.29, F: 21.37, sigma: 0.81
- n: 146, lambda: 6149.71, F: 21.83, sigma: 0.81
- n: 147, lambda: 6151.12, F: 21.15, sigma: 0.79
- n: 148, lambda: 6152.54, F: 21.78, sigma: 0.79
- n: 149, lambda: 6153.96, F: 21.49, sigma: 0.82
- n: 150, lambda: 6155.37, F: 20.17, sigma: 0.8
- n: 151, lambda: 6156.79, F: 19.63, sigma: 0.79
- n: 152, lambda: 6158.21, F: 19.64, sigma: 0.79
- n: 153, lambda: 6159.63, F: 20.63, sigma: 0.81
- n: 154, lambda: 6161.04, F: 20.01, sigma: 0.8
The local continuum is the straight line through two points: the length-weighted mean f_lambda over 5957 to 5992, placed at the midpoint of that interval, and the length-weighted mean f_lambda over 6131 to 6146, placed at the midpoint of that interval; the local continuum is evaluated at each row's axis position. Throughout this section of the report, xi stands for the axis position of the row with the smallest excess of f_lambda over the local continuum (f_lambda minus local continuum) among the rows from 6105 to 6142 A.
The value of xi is 6105.97 A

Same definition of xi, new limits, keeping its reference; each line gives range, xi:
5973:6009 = 6005.57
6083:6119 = 6105.97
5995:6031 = 6005.57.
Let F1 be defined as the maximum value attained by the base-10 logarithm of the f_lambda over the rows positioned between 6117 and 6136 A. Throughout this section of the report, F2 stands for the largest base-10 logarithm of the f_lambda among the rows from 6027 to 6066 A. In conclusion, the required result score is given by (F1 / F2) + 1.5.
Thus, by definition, 2.48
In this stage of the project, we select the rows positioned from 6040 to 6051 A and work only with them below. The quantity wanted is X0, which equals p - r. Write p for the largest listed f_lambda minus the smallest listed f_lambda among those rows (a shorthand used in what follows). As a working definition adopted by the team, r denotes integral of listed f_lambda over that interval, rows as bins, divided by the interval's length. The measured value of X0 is -20.6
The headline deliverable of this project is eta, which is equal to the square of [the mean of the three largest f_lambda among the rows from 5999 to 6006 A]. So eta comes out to 518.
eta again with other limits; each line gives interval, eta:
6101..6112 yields 497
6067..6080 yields 529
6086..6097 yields 546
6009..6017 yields 490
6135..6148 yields 501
